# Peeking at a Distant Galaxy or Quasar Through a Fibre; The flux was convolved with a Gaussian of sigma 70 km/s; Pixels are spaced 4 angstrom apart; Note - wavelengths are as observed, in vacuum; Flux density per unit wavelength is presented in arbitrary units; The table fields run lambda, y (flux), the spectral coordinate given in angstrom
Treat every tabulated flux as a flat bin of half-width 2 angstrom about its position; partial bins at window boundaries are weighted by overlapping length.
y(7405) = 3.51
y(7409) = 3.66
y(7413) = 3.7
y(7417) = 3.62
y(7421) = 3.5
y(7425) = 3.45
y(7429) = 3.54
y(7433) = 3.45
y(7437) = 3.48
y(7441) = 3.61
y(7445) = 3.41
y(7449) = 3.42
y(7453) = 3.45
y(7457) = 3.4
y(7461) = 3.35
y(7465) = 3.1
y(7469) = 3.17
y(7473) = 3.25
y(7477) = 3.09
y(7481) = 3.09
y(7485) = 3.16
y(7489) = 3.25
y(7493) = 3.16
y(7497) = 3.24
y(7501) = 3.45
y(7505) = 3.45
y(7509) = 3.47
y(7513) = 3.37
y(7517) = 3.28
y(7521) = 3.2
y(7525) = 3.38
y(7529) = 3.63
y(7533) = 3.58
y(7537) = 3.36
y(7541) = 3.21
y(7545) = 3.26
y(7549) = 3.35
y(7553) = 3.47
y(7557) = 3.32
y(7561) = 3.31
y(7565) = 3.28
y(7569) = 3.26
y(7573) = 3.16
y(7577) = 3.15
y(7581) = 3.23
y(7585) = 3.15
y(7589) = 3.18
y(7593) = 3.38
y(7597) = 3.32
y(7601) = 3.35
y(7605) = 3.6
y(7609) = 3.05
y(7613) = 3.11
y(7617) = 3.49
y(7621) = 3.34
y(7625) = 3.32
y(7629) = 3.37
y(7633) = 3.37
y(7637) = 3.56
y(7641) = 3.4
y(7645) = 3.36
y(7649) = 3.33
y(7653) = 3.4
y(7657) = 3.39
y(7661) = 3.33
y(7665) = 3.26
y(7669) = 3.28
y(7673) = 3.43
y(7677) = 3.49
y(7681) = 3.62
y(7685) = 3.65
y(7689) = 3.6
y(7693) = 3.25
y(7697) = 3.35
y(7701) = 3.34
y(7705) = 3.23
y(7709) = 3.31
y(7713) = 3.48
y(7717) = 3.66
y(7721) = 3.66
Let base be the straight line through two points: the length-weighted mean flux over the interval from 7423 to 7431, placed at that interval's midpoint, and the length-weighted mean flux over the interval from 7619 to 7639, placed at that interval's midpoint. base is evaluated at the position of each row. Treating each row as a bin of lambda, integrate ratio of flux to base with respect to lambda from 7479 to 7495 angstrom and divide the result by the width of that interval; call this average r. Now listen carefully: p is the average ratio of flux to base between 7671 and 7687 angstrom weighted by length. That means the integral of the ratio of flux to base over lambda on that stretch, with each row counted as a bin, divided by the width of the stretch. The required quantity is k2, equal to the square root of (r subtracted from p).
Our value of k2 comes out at 0.37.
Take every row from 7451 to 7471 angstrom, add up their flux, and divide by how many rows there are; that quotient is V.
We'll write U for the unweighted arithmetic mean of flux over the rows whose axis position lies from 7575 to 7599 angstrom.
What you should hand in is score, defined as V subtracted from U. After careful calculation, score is -0.06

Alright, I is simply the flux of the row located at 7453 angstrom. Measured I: 3.45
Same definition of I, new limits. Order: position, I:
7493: 3.16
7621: 3.34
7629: 3.37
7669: 3.28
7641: 3.4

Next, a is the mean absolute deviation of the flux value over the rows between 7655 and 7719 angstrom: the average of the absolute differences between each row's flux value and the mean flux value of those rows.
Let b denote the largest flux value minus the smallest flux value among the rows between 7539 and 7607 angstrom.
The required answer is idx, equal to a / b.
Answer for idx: 0.28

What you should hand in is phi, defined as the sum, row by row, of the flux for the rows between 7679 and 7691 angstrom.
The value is 11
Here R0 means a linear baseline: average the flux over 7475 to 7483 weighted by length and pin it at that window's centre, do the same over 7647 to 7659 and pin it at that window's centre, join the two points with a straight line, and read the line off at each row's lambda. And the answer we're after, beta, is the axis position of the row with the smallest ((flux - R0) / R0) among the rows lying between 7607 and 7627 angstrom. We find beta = 7609 angstrom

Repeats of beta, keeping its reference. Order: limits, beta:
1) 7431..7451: 7445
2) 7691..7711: 7705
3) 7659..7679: 7665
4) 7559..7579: 7577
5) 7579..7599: 7585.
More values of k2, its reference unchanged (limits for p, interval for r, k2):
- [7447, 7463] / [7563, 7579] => 0.20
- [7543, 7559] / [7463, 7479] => 0.26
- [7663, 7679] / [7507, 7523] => 0.18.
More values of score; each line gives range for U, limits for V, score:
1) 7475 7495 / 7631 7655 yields -0.25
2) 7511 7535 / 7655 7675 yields 0.07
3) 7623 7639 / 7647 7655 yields 0.04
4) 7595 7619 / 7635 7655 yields -0.09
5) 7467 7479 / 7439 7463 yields -0.27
